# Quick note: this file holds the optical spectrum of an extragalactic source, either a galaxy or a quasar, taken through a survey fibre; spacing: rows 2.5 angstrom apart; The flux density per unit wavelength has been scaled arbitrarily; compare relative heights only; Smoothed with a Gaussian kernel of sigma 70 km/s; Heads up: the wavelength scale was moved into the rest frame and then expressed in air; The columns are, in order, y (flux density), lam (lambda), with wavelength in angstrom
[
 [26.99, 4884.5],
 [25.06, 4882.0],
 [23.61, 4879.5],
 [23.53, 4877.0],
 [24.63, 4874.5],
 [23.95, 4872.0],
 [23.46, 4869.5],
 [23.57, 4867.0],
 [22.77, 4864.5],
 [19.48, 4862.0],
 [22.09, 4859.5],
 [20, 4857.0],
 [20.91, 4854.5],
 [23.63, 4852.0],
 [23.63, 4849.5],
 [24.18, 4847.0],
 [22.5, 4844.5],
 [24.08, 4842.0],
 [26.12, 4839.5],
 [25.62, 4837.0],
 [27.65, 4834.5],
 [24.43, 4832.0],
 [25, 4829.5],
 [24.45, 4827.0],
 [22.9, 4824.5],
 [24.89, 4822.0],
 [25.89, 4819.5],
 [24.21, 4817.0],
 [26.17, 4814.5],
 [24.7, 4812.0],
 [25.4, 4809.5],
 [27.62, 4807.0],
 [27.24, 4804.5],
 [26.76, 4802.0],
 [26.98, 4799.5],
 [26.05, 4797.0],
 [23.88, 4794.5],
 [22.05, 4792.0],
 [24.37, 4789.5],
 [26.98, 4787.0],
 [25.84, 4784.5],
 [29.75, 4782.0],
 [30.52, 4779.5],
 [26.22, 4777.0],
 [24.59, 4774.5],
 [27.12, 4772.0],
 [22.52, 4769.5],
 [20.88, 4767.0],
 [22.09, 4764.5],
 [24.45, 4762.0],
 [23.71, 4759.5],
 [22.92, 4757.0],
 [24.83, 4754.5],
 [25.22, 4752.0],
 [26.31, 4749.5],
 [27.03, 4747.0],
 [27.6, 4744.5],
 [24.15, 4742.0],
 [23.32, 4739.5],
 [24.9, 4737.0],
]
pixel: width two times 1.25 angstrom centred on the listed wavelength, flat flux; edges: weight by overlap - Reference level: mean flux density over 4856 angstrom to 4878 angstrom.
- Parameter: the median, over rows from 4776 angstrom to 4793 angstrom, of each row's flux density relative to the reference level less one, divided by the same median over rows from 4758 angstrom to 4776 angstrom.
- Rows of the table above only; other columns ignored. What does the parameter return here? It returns 3.3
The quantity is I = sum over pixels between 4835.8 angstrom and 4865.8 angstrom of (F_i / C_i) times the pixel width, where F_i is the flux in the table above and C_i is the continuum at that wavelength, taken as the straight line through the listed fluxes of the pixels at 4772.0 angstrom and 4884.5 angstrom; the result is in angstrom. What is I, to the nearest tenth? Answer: 25.4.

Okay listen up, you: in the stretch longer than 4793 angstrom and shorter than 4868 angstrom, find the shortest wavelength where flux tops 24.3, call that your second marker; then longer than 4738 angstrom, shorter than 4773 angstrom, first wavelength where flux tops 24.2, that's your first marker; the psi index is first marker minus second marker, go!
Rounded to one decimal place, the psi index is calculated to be -52.5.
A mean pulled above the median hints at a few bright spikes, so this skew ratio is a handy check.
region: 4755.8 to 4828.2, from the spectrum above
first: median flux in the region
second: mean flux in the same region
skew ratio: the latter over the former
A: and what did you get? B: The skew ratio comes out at 1.01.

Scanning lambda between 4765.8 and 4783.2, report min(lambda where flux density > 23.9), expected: 4772.0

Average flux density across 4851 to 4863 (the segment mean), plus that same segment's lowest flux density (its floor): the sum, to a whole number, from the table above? 41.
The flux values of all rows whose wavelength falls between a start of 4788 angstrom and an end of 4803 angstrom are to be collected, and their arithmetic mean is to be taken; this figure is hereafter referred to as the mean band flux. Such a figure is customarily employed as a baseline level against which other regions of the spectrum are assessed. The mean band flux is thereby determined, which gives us 25.0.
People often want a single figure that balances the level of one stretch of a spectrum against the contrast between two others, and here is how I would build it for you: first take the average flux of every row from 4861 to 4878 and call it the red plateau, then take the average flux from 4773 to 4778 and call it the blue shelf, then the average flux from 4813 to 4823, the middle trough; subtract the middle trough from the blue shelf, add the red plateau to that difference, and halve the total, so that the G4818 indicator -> 11.6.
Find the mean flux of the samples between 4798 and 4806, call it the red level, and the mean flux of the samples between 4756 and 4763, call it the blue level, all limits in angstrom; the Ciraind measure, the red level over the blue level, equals 1.14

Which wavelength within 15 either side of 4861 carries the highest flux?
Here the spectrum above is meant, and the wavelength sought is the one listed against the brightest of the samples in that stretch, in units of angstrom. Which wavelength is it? 4874.5 angstrom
